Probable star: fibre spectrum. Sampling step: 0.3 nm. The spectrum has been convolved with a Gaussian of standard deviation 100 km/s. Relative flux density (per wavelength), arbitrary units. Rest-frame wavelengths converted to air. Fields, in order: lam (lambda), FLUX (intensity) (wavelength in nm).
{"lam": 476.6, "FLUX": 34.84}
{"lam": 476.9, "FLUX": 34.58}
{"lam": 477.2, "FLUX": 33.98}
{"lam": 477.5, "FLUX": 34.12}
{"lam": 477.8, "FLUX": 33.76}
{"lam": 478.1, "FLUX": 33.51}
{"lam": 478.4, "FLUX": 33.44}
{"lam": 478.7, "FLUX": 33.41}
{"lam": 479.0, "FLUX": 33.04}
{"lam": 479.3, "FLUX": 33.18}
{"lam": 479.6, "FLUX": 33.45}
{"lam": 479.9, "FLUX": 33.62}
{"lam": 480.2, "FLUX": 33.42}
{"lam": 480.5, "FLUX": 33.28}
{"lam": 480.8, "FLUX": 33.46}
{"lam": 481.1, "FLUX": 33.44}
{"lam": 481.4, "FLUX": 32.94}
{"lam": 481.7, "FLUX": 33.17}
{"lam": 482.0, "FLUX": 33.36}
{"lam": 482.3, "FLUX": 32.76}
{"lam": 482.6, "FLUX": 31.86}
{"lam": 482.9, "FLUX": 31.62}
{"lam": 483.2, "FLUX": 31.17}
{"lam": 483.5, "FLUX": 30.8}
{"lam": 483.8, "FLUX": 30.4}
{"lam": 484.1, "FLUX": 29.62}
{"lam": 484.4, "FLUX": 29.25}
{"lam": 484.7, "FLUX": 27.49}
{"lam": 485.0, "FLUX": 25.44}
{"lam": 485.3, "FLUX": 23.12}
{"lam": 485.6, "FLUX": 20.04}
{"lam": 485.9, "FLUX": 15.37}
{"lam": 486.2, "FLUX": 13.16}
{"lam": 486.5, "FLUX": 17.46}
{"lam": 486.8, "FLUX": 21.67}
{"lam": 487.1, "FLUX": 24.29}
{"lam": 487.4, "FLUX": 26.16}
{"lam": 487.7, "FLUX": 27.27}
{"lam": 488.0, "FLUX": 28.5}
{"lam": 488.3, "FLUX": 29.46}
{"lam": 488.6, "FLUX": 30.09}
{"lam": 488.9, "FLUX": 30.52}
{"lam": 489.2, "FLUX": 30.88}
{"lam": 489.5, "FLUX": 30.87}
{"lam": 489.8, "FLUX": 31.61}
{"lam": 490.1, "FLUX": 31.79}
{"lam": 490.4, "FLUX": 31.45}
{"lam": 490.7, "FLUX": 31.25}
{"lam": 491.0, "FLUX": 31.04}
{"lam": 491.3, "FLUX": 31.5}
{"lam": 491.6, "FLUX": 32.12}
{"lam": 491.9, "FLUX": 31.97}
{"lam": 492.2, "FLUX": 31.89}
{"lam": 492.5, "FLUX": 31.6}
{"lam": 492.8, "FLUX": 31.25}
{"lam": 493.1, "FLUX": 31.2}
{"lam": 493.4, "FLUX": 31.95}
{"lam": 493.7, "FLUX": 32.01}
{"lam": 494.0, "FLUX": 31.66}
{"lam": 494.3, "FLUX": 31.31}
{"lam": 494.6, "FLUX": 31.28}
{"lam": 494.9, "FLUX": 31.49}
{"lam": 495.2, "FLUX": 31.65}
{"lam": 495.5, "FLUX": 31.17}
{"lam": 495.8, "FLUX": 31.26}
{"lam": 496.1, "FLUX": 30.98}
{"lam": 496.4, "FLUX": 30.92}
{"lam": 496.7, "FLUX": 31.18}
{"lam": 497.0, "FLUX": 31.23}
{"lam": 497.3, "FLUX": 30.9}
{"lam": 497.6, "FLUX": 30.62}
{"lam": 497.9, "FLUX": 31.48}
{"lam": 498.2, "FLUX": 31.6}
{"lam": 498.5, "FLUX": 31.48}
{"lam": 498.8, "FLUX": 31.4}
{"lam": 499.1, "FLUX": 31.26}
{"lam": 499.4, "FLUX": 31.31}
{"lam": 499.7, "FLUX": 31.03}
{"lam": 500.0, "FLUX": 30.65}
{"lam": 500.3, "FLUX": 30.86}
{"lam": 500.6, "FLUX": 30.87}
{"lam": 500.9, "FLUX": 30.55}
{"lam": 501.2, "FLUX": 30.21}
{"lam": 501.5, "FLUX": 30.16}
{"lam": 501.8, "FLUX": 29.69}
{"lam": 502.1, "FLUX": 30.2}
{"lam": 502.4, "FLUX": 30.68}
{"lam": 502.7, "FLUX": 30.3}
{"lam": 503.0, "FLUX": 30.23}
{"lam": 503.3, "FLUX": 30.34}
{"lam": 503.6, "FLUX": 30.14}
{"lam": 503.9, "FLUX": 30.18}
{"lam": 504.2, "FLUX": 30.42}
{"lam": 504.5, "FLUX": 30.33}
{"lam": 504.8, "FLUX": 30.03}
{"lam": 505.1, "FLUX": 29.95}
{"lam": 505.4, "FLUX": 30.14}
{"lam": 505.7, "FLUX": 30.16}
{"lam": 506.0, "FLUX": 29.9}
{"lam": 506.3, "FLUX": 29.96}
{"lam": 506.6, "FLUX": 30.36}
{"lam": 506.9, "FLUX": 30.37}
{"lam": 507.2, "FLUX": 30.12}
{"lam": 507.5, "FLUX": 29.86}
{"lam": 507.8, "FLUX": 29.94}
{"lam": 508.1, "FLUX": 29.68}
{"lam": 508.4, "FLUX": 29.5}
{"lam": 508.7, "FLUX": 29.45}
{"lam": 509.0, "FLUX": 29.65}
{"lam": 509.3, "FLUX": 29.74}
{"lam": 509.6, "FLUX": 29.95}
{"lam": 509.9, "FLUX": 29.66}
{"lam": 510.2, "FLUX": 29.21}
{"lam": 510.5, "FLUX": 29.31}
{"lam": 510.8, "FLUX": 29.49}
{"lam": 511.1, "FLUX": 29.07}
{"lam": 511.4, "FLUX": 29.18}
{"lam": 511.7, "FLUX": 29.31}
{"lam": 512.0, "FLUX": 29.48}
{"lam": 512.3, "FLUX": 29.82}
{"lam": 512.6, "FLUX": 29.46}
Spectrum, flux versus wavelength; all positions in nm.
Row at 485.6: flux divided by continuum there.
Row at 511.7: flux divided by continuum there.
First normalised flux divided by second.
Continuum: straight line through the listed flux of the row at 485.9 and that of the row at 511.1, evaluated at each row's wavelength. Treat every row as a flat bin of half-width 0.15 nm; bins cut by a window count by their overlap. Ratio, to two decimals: 1.32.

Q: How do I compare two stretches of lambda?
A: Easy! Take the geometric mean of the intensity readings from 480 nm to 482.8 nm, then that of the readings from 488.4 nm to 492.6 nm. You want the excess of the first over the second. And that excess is 1.8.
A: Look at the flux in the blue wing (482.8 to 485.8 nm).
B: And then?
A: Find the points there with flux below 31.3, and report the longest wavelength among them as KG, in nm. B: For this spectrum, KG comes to 485.6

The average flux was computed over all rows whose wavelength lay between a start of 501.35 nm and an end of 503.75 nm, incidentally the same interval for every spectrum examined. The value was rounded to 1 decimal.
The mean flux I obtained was 30.2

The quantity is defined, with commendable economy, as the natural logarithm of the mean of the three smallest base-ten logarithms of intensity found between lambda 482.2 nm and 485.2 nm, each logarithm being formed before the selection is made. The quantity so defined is 0.36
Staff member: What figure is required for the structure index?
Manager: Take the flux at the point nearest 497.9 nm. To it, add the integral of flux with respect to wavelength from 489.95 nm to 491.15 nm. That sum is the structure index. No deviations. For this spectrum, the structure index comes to 69.1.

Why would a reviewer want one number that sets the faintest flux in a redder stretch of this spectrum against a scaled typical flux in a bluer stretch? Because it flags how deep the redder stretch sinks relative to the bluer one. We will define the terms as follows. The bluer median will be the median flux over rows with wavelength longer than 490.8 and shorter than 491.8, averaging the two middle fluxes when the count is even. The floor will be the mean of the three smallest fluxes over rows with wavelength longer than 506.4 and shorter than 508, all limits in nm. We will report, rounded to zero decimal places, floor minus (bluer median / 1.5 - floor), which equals 39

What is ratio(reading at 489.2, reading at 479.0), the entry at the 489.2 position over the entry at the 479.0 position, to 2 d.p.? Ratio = 0.93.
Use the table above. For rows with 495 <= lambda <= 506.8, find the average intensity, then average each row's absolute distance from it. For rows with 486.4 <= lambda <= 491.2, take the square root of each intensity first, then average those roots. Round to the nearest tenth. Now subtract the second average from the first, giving -4.8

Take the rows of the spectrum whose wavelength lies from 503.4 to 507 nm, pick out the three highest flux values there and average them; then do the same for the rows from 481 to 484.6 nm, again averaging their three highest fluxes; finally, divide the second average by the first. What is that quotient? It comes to 1.10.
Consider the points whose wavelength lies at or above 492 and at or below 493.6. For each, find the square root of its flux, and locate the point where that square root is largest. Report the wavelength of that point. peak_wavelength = 493.4 nm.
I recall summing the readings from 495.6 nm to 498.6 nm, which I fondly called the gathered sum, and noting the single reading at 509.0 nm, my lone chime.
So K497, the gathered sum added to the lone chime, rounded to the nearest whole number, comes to 341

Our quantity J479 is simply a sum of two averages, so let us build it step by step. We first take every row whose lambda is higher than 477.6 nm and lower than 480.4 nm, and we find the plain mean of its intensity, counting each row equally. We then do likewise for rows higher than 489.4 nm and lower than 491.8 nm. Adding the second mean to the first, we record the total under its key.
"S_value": 64.9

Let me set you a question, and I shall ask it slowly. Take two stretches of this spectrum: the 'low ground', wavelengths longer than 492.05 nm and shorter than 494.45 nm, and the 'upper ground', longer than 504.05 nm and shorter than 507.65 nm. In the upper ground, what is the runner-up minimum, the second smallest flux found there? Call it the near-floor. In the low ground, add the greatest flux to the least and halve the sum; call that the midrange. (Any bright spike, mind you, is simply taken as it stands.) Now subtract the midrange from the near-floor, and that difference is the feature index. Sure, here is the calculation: -1.7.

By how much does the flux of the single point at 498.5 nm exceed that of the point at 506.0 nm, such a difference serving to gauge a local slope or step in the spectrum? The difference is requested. 1.6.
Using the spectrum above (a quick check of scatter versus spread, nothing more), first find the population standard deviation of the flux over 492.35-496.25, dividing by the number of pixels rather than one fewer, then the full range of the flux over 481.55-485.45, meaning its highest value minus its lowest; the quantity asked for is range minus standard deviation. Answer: 10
